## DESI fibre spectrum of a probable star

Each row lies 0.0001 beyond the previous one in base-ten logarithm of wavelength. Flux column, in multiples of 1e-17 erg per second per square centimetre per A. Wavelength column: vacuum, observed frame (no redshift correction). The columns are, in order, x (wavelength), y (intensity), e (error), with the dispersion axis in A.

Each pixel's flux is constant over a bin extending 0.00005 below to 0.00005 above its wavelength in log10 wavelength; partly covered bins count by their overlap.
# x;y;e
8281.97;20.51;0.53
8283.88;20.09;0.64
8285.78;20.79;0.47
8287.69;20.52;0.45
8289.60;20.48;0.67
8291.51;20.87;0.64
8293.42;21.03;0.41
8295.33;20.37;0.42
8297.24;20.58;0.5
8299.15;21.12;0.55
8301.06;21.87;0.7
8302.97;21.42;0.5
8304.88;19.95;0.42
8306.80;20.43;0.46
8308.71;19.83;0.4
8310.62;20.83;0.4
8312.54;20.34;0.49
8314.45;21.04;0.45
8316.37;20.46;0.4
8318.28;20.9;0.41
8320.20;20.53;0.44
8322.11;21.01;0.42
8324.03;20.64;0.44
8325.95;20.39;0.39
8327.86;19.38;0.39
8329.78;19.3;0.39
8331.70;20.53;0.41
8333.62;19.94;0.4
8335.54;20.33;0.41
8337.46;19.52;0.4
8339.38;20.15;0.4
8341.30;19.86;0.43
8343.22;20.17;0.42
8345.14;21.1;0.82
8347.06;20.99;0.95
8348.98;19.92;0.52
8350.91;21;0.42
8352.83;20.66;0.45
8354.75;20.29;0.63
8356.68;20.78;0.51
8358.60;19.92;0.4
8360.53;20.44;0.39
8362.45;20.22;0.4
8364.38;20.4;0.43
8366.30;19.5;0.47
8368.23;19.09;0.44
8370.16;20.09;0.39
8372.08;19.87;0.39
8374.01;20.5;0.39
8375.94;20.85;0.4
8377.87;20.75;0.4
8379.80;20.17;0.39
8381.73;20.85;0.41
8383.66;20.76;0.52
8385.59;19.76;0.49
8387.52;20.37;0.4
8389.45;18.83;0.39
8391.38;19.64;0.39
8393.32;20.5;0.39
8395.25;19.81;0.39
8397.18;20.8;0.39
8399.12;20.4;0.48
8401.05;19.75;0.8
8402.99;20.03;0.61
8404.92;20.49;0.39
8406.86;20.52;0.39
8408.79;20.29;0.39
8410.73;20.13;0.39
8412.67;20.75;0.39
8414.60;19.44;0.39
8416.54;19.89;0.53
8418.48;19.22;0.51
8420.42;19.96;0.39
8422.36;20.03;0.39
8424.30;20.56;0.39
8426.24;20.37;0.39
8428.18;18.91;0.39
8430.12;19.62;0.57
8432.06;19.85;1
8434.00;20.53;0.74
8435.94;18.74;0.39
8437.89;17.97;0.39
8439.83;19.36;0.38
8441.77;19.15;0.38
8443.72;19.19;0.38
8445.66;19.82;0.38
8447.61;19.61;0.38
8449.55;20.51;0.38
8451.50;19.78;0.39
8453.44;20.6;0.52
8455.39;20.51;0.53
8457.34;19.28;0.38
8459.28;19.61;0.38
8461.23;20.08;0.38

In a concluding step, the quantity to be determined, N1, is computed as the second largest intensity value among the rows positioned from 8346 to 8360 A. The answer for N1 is 20.99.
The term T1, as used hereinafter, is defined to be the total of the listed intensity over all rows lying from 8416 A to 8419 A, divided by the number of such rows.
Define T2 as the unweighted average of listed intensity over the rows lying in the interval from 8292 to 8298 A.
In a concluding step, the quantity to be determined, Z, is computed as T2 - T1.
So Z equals 1.1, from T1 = 19.6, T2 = 20.7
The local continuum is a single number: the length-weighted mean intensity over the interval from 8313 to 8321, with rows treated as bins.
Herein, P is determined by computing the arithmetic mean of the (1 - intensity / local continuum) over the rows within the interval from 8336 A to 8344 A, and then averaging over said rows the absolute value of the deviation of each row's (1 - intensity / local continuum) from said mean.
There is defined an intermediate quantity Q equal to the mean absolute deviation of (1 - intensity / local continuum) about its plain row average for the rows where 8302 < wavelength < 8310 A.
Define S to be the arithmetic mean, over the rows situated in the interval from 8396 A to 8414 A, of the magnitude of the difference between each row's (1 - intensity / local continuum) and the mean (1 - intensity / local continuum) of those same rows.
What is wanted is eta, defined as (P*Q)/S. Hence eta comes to 0.022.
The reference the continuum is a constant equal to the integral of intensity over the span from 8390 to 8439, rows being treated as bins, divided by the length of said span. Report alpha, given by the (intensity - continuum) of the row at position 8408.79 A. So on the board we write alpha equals 0.4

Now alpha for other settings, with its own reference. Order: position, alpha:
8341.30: -0.1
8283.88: 0.2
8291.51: 1.0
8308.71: -0.1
